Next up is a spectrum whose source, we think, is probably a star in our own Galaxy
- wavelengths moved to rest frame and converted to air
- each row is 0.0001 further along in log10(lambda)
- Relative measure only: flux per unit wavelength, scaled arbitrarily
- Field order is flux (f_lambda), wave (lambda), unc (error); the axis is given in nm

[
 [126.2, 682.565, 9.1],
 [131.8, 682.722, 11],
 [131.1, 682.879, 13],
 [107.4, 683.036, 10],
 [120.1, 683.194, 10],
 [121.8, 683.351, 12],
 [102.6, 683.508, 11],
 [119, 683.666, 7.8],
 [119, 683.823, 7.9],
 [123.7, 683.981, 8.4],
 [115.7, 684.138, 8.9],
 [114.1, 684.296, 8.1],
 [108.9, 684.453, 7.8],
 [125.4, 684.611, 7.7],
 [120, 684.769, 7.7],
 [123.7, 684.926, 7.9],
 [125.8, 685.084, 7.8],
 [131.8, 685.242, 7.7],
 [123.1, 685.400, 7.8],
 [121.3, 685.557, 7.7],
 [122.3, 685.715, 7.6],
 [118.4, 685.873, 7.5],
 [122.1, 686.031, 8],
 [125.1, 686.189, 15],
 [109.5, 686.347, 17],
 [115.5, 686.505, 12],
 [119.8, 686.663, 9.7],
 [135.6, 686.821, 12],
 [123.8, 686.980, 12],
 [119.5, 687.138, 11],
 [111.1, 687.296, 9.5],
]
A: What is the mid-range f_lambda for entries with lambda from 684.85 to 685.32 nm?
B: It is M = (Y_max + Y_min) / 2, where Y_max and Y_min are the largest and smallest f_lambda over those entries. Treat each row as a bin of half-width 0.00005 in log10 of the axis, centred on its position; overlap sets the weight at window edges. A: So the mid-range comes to 128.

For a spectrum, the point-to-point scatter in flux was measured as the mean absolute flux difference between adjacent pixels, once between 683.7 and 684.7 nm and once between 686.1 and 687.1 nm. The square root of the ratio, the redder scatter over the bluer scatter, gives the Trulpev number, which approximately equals 1.22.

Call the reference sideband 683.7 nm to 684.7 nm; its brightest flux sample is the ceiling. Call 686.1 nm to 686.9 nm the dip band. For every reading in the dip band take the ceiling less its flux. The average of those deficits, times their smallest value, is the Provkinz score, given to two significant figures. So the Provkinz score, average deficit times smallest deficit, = -44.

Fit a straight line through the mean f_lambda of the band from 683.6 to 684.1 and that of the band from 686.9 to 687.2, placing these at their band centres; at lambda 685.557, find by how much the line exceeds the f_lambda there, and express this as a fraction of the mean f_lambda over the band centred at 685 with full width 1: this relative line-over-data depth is 0.00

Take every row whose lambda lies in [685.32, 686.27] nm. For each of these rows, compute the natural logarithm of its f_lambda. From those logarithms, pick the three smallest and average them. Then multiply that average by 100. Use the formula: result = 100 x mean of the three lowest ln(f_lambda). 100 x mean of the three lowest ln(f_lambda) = 479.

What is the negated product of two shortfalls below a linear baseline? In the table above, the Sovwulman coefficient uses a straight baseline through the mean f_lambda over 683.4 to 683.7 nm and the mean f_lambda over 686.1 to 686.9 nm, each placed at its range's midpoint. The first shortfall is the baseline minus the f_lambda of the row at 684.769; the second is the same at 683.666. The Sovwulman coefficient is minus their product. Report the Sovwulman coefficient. -40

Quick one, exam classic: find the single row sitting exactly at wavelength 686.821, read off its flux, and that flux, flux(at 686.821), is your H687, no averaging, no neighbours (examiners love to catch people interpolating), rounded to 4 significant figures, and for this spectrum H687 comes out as 135.6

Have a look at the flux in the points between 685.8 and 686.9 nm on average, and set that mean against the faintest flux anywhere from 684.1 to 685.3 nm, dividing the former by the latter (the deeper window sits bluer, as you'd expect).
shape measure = 1.11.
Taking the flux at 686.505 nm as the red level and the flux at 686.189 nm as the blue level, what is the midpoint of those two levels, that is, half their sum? 120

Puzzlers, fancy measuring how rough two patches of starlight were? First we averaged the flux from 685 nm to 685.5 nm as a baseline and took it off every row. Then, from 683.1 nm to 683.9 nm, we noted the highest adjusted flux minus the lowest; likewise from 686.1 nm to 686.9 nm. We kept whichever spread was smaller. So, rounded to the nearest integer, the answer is 19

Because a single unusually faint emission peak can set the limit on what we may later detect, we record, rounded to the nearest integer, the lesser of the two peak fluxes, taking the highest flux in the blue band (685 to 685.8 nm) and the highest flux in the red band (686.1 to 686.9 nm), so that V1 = 132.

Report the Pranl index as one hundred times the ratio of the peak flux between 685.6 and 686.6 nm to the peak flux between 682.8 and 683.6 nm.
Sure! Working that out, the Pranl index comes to 95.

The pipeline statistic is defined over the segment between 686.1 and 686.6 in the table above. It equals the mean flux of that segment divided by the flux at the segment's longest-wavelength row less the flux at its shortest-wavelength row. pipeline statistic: -12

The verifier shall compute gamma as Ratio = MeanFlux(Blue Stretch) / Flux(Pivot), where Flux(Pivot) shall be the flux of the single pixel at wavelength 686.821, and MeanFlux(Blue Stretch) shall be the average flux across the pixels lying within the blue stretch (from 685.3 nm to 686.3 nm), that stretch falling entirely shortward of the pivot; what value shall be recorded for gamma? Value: 0.90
